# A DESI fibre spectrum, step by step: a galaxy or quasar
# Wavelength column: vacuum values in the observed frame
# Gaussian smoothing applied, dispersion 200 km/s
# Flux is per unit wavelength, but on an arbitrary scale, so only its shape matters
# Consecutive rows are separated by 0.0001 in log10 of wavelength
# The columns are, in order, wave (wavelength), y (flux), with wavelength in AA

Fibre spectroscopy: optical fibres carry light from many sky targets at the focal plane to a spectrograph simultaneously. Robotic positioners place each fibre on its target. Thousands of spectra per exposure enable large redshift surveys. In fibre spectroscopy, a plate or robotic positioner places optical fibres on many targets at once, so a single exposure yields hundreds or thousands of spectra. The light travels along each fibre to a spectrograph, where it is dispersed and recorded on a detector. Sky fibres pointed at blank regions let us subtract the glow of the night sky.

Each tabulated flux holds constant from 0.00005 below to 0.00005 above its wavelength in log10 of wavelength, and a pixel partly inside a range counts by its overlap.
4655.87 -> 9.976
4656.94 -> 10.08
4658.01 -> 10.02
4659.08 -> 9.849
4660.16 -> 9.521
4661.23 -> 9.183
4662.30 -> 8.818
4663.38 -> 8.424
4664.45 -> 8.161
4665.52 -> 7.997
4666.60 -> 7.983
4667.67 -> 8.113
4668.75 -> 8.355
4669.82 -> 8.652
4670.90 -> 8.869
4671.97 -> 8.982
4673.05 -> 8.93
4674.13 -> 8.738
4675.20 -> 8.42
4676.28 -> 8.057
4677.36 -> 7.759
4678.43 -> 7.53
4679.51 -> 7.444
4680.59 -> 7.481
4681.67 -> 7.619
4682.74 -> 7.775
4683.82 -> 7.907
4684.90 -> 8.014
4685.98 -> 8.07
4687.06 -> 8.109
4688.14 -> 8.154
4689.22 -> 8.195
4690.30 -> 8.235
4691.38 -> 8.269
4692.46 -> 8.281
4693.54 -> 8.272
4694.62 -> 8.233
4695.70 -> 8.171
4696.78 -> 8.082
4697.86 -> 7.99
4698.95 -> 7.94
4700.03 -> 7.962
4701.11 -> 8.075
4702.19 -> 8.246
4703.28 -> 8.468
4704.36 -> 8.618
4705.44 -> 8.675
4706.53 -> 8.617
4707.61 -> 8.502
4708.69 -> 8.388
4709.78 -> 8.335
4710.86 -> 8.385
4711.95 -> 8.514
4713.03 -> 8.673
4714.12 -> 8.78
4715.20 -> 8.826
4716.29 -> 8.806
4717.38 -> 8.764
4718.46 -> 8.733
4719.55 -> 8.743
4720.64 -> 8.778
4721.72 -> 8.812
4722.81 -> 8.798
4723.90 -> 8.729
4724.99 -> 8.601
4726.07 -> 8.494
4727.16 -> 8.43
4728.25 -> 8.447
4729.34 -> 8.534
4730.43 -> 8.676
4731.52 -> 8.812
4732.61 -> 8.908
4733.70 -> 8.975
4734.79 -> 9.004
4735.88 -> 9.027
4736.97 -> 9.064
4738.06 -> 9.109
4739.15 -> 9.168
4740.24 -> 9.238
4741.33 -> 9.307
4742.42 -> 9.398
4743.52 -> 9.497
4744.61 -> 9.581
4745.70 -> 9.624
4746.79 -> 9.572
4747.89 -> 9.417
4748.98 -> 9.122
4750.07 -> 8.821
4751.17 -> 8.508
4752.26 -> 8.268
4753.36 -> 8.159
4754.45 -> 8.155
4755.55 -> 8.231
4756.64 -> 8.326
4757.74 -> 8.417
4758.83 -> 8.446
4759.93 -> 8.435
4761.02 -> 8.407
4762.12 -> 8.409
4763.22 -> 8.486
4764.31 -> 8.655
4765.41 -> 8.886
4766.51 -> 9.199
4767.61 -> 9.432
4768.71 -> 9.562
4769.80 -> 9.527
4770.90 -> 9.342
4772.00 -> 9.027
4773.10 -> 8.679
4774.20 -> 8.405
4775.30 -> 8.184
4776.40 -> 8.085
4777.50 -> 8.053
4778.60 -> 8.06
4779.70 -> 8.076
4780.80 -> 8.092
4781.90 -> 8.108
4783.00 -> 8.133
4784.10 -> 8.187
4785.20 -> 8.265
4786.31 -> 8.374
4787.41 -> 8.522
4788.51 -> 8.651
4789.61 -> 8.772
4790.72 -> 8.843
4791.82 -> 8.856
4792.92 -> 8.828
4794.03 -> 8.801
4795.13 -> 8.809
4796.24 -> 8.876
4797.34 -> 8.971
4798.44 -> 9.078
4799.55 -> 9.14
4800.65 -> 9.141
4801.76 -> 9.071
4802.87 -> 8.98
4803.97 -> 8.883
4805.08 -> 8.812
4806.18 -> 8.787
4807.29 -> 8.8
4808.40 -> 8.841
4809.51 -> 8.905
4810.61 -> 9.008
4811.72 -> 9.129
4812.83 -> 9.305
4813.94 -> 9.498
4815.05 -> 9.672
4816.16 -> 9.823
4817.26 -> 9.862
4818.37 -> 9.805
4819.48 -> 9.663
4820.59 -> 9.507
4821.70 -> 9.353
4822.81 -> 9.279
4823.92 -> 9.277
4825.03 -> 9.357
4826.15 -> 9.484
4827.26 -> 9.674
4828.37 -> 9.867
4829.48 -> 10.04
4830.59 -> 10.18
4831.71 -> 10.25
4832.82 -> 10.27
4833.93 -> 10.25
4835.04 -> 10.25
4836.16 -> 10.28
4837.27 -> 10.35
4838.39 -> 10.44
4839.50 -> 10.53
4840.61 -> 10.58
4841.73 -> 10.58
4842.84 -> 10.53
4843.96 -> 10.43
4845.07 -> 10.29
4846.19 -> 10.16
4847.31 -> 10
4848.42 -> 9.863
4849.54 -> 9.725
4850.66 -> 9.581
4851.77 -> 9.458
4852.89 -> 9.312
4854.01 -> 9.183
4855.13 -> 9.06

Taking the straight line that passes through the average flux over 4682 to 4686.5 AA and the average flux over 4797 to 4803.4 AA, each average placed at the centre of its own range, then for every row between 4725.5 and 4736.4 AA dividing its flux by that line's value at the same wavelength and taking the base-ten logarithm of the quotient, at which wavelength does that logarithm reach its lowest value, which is 4727.16 AA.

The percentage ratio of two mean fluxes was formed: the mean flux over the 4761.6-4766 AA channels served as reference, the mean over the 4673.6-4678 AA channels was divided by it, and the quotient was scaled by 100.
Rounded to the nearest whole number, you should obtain 96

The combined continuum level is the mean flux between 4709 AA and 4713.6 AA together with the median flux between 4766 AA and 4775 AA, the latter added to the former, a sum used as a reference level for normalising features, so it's 17.7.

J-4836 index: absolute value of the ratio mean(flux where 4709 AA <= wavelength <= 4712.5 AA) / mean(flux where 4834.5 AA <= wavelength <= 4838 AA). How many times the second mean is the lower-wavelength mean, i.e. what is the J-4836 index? 0.82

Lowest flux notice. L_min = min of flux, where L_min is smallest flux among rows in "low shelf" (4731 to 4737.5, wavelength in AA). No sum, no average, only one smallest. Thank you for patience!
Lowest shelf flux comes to 8.812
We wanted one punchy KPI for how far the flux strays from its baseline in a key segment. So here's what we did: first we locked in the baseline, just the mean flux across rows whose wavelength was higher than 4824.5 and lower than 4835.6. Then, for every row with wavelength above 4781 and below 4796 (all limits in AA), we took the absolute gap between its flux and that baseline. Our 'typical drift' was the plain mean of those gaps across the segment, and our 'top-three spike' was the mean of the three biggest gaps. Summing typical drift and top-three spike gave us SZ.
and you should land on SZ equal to 3.23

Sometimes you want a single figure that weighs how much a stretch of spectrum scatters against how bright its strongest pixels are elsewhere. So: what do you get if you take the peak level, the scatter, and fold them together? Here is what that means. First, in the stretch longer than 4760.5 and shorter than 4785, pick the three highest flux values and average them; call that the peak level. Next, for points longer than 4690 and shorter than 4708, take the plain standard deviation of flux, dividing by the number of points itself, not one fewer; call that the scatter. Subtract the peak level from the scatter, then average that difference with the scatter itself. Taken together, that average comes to -4.53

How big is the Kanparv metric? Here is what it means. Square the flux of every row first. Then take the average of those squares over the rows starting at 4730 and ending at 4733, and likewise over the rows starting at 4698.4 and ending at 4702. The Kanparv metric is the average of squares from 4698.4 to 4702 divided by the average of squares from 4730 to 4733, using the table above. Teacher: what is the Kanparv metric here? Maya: 0.83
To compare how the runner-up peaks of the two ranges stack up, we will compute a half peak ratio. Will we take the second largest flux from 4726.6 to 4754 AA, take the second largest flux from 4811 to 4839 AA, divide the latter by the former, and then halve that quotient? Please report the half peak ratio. 0.540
